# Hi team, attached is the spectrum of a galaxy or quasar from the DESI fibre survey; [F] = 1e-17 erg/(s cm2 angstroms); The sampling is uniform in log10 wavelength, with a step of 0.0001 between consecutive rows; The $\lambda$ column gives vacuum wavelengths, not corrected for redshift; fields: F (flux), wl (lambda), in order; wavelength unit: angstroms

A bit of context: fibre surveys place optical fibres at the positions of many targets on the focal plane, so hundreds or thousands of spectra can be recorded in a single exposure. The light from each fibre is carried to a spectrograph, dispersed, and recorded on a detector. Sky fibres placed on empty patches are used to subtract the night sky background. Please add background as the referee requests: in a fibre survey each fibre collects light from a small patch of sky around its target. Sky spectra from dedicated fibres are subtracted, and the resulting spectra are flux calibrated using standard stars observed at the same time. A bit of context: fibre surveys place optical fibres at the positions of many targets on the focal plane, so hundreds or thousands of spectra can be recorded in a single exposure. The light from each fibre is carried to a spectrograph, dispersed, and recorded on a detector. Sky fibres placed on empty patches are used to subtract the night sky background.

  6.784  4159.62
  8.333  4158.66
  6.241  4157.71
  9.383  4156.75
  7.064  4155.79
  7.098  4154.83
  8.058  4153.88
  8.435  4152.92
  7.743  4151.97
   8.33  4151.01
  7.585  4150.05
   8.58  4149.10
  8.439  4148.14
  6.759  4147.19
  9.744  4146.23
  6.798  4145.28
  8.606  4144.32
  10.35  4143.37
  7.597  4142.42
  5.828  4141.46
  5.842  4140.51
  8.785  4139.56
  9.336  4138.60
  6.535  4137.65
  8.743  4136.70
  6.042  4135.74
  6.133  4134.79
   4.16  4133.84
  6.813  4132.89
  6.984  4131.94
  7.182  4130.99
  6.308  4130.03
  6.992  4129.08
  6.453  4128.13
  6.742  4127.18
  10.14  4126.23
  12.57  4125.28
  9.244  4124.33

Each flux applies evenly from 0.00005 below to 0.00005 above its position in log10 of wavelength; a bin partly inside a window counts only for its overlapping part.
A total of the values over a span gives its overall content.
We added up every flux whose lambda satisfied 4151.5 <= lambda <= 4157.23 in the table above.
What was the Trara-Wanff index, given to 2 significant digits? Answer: 48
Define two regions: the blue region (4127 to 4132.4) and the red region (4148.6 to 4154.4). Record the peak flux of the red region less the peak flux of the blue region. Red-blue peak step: 1.4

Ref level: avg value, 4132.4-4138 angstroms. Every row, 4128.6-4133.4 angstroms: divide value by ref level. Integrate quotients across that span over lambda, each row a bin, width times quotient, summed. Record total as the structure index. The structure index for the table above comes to 5.1 angstroms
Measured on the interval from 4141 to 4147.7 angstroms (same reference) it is 8.3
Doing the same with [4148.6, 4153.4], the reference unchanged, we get 6.1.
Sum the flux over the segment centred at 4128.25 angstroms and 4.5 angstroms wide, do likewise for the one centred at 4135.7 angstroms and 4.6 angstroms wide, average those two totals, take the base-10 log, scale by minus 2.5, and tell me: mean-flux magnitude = -3.83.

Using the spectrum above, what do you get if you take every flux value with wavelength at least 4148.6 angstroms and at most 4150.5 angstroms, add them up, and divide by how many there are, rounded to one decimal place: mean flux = 8.1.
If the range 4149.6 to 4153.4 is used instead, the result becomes 8.0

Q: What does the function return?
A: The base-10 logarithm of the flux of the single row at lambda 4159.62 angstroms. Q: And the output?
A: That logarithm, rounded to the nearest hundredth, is 0.83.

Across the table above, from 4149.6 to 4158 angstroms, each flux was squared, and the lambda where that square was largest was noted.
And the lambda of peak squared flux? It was 4156.75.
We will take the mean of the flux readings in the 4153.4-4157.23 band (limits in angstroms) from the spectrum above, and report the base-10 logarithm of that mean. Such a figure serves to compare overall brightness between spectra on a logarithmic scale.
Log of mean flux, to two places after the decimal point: 0.90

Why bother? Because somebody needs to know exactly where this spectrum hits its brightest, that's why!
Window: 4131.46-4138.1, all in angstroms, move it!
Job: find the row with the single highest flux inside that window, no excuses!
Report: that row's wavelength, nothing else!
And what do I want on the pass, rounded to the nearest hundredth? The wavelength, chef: 4136.70 angstroms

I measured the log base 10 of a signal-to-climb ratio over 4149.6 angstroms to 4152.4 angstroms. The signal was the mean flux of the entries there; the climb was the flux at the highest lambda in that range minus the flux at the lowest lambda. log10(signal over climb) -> 1.70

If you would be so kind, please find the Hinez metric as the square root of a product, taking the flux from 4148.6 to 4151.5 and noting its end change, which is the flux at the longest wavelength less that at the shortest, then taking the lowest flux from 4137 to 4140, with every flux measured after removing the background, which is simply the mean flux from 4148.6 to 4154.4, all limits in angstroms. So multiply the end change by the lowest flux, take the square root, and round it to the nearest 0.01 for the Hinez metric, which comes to 0.63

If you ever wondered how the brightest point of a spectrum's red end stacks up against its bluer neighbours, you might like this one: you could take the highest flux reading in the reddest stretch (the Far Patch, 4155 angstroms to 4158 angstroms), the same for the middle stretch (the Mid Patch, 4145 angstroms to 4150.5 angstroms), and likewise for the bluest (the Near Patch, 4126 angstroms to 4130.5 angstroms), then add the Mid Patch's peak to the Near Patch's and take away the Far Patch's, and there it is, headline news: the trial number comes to 10.5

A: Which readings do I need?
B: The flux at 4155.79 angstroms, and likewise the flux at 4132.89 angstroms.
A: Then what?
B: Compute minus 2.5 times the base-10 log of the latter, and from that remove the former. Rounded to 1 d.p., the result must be -9.1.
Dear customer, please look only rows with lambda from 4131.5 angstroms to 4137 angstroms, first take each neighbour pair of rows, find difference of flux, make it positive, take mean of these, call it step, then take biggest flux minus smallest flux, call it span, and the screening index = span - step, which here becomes 3.1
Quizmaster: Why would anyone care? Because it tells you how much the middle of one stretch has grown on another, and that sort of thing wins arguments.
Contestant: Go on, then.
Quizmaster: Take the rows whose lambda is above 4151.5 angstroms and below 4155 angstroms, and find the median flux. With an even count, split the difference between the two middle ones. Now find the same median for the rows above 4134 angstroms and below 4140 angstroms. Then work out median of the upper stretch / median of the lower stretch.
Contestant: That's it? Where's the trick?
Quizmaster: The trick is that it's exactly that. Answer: 1.03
